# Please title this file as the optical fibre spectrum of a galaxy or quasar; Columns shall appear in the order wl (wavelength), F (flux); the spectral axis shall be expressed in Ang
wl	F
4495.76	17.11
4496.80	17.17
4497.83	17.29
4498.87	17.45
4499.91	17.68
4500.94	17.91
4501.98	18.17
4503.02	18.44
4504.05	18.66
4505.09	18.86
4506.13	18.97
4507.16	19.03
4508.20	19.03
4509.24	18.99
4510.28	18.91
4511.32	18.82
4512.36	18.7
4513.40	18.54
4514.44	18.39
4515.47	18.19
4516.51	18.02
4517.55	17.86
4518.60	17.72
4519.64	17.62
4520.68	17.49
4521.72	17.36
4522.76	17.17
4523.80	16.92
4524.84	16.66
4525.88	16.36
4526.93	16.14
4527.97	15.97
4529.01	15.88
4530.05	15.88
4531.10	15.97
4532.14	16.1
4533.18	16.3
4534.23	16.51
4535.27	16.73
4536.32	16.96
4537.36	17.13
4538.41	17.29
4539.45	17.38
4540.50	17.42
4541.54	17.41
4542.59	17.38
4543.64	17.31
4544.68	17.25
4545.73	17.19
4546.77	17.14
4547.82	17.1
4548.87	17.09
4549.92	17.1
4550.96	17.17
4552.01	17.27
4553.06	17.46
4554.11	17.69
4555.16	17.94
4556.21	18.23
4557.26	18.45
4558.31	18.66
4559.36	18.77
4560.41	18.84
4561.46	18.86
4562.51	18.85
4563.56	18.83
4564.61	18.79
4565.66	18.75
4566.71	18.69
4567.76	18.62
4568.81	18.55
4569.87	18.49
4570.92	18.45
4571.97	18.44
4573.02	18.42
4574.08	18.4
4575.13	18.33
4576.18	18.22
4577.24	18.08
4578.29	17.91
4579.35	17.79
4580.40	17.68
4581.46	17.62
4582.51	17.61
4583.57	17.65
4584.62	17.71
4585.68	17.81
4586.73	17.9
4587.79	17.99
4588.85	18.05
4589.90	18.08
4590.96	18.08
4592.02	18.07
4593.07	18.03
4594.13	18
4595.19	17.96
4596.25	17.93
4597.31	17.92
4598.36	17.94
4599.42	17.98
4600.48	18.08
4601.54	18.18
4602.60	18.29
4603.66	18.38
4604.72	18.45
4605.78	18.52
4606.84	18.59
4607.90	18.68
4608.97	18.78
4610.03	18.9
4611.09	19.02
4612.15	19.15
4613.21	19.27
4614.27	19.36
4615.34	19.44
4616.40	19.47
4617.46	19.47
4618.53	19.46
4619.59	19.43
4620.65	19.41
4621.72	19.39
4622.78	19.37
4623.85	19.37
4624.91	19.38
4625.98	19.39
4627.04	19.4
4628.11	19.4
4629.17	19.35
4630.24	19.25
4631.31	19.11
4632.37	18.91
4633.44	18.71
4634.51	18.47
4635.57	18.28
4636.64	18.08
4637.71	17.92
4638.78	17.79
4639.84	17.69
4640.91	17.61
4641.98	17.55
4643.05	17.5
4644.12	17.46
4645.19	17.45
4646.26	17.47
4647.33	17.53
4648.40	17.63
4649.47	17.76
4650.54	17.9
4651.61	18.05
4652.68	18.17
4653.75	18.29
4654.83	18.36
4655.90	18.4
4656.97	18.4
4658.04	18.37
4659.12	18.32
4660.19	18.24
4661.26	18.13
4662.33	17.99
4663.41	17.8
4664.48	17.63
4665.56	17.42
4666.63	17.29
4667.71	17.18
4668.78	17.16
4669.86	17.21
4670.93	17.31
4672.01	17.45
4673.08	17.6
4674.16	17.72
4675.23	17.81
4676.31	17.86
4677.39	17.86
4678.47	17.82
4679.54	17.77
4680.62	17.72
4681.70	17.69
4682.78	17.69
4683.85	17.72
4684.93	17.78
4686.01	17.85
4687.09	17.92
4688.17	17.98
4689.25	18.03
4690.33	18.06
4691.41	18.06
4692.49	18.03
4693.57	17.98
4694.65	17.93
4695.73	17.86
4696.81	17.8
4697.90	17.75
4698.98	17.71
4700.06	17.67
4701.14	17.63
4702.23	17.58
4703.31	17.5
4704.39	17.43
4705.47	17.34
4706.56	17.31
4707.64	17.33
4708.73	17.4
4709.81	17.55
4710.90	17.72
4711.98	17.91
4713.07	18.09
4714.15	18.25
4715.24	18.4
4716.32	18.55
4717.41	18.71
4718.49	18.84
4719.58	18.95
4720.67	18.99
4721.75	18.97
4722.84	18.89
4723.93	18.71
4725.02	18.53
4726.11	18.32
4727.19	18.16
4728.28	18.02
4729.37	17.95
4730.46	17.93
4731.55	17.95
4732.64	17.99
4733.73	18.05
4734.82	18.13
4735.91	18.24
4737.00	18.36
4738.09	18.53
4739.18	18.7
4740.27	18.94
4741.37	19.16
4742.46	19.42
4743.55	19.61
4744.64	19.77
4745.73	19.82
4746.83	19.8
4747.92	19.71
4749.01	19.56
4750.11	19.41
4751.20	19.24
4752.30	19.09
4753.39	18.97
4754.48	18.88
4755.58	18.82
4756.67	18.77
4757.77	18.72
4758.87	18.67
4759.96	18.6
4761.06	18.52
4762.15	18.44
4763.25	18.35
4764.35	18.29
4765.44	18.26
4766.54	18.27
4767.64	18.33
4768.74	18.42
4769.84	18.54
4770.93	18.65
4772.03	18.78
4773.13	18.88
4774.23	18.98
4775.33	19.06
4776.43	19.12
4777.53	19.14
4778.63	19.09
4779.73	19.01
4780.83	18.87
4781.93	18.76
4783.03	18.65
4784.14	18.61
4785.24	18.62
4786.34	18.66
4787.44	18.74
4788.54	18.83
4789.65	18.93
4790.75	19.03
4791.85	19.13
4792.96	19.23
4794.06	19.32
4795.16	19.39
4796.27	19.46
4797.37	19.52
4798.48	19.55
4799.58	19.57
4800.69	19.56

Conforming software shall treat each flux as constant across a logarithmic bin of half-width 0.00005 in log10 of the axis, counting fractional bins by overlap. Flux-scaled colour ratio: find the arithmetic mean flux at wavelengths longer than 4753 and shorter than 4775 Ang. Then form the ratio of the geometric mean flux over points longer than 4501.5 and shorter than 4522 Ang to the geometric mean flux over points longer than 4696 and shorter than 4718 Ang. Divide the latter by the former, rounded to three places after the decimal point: 0.056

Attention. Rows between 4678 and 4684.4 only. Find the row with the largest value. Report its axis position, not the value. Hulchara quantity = 4678.47 Ang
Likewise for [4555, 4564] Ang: 4561.46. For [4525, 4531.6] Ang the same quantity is 4525.88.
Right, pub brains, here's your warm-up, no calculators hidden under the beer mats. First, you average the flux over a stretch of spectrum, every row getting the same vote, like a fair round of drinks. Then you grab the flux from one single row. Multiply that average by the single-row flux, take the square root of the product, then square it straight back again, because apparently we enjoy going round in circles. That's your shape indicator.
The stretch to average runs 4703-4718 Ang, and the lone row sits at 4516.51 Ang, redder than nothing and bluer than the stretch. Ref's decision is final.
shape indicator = 321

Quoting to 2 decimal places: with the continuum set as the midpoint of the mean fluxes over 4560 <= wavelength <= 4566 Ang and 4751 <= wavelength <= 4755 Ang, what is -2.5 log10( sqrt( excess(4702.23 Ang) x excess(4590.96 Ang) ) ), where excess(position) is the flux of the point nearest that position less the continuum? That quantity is -0.08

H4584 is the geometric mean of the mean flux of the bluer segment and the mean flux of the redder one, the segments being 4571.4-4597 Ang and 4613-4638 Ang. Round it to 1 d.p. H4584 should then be 18.6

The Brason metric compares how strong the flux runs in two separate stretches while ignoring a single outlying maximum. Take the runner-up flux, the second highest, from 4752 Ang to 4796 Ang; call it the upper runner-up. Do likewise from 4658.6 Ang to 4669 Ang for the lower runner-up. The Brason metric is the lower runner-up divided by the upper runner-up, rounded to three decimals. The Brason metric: 0.944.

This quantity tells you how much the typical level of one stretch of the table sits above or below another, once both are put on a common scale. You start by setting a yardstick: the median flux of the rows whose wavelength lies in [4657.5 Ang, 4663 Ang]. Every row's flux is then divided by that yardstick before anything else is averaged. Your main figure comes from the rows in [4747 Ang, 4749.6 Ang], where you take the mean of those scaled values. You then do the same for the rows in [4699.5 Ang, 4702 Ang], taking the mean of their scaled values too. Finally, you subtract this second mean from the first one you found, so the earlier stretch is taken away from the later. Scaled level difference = 0.11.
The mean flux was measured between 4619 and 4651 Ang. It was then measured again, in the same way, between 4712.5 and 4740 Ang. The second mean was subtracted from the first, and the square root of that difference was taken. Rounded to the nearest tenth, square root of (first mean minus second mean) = 0.2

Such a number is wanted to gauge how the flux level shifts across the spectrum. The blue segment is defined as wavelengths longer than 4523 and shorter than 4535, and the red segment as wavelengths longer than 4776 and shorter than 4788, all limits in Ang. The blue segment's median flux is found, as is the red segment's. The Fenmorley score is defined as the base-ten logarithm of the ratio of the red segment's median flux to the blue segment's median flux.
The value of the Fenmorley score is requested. 0.065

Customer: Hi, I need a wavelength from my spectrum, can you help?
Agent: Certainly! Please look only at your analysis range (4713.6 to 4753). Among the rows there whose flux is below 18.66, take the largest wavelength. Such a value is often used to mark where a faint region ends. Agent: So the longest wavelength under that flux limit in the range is 4738.09 Ang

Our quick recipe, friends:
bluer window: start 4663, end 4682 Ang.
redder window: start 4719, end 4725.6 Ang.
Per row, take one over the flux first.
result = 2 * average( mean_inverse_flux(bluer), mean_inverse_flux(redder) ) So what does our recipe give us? 0.110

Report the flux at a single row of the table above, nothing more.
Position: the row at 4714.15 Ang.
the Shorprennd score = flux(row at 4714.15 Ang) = 18.25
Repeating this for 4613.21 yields 19.27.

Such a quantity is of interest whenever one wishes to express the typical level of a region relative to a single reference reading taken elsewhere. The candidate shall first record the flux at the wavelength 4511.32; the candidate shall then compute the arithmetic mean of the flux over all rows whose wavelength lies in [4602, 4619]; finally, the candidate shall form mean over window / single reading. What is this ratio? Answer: 1.01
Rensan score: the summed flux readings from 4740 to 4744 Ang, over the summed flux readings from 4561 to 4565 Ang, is 1.02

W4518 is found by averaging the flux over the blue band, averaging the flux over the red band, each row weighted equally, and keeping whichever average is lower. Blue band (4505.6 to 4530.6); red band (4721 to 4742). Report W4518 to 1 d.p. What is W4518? 17.7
